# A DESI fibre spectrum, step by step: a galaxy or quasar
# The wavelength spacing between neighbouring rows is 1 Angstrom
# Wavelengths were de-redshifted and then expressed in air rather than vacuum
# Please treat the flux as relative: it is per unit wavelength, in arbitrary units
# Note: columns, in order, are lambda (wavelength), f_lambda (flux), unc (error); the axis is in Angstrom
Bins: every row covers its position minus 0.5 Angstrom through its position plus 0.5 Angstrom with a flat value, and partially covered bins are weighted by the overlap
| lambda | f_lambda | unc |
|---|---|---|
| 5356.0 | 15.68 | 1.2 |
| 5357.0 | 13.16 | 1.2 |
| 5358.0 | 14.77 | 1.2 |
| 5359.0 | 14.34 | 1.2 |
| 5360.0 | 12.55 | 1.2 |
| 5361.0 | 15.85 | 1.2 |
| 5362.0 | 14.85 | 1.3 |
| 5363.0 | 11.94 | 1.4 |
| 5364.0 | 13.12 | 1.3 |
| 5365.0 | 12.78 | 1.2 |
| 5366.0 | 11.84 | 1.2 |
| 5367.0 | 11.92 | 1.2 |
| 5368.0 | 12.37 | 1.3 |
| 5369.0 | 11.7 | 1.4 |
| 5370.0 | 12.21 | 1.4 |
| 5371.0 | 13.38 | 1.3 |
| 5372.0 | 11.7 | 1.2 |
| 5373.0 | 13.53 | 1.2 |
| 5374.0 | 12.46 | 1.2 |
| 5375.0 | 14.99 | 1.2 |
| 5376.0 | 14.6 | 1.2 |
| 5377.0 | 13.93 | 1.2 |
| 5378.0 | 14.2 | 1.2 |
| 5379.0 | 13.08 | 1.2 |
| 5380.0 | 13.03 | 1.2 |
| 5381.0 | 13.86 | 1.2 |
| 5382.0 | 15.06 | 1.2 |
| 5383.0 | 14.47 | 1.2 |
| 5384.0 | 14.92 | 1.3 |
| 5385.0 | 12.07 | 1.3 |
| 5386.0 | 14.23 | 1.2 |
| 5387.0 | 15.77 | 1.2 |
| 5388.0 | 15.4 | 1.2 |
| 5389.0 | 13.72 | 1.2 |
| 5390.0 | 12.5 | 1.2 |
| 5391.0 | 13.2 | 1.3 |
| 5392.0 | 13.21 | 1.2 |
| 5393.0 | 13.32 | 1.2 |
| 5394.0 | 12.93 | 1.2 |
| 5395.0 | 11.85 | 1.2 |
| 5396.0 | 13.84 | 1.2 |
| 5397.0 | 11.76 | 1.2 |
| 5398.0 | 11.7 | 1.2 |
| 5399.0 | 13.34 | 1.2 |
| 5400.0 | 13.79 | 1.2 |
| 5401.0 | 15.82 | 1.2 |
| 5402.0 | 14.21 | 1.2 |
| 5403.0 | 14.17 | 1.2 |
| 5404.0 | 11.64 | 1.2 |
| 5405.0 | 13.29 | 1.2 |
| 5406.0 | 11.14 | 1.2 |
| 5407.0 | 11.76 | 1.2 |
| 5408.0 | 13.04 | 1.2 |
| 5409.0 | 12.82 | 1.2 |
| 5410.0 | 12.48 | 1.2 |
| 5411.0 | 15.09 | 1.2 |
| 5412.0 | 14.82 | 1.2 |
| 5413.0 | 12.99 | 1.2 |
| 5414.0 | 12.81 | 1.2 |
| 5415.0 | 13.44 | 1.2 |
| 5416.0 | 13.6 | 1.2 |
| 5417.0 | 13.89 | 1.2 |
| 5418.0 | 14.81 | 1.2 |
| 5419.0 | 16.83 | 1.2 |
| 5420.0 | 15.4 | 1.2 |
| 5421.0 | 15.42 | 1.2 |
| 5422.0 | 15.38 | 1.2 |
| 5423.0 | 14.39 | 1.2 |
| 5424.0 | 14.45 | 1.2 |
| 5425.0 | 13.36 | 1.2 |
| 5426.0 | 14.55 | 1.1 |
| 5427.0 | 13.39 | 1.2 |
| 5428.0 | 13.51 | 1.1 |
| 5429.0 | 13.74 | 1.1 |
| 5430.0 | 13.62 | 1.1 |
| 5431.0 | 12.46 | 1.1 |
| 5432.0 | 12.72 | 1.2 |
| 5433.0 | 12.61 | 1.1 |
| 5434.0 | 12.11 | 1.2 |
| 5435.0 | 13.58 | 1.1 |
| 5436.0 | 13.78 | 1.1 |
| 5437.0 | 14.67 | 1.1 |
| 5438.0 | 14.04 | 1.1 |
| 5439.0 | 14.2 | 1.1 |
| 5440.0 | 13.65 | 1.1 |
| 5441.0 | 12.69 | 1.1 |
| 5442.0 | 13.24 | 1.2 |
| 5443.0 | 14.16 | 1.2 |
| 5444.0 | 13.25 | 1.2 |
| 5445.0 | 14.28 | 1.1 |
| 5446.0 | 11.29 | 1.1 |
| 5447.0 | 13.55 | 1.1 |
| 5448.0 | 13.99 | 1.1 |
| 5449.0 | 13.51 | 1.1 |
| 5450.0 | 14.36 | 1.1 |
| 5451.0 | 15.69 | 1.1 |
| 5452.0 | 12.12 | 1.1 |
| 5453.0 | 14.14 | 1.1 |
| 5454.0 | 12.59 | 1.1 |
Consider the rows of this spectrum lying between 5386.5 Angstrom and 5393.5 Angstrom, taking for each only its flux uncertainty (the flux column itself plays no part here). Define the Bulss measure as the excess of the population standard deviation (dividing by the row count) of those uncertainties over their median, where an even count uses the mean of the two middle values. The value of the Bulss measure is -1.17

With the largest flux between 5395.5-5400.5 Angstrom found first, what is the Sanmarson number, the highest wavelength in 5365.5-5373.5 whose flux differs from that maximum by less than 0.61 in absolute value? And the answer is 5373.0 Angstrom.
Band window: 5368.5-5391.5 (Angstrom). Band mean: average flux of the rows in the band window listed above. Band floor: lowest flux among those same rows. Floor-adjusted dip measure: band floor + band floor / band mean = 12.6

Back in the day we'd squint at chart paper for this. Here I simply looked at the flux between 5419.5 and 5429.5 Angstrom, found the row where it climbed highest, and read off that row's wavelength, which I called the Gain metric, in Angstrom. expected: 5421.0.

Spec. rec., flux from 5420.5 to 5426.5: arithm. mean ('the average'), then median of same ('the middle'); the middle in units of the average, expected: 0.99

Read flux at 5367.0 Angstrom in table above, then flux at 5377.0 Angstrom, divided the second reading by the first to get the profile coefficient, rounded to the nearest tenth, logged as 1.2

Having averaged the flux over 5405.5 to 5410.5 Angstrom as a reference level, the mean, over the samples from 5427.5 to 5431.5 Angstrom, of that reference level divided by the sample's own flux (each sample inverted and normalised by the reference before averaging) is 0.92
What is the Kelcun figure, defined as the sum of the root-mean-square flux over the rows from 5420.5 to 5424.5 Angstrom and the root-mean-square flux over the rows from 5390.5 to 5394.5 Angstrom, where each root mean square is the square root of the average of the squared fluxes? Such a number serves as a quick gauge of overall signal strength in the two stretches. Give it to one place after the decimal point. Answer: 28.1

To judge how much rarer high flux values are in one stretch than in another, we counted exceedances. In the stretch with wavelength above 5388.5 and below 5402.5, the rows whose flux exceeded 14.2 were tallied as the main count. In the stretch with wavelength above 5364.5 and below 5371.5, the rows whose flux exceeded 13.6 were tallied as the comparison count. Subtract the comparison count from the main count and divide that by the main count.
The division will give 1.0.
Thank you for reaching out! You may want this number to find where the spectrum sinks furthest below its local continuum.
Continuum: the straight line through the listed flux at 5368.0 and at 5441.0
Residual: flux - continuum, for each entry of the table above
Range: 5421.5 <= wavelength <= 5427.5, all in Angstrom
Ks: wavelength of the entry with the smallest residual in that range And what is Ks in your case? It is 5425.0 Angstrom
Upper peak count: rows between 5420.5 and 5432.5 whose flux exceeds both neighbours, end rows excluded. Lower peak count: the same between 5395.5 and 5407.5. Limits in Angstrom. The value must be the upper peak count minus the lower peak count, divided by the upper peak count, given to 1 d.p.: 0.3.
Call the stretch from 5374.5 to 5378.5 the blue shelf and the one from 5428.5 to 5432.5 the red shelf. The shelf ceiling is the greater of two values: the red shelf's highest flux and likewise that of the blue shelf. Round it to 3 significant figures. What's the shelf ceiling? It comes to 15.0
